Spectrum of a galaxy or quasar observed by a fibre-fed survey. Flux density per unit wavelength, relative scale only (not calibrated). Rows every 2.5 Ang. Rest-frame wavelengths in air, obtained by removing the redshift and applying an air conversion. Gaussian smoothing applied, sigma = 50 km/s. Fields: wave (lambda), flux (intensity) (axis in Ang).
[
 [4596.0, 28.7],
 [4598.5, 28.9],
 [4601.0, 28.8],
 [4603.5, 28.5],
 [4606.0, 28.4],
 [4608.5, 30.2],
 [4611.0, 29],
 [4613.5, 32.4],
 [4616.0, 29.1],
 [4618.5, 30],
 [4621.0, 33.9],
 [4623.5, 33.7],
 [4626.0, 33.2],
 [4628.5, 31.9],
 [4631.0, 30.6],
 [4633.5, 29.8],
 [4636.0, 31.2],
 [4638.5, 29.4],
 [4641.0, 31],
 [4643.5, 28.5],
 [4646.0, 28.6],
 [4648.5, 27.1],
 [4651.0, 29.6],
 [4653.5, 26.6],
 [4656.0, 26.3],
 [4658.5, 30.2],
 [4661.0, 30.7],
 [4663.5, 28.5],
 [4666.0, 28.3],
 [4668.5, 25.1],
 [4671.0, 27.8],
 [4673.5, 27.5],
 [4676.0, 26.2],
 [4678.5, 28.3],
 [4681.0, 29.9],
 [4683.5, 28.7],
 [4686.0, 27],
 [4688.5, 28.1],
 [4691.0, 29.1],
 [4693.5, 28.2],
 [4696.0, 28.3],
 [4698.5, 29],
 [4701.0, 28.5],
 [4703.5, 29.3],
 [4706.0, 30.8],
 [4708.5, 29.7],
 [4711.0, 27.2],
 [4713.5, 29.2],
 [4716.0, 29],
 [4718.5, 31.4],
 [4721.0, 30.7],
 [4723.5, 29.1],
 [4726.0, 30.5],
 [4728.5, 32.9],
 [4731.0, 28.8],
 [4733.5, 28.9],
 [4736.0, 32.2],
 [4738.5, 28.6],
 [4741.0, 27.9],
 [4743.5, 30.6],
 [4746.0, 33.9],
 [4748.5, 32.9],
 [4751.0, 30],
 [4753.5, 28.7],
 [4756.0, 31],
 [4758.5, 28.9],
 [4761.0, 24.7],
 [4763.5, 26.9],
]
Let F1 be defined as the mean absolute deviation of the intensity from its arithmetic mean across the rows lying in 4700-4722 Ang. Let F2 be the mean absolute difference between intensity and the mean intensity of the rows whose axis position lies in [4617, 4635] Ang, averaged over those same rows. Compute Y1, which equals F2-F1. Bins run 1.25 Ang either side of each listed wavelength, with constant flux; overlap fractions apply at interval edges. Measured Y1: 0.50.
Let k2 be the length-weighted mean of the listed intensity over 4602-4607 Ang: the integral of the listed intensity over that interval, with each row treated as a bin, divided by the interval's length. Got 28.5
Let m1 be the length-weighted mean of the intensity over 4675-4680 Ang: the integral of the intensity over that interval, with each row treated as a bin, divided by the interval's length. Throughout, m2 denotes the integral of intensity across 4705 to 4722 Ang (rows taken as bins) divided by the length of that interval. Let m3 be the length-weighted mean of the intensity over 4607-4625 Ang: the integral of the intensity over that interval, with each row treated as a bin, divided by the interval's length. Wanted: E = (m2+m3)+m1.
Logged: 88.3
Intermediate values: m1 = 27.4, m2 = 29.7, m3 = 31.2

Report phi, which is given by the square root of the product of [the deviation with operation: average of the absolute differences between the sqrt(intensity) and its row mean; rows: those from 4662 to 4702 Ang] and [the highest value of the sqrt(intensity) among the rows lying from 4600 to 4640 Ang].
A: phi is 0.67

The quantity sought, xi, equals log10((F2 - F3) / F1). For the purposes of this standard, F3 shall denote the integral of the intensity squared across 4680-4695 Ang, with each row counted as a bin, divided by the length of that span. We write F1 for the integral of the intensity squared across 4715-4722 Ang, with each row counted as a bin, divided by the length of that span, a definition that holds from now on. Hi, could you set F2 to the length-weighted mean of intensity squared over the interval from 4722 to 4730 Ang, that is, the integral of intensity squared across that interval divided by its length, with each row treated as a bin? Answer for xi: -0.83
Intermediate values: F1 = 925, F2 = 949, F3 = 812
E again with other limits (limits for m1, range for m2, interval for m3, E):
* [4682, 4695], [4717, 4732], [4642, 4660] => 87.0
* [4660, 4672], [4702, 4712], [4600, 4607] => 85.9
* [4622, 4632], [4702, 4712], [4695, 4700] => 90.4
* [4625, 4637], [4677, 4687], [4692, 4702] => 88.3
